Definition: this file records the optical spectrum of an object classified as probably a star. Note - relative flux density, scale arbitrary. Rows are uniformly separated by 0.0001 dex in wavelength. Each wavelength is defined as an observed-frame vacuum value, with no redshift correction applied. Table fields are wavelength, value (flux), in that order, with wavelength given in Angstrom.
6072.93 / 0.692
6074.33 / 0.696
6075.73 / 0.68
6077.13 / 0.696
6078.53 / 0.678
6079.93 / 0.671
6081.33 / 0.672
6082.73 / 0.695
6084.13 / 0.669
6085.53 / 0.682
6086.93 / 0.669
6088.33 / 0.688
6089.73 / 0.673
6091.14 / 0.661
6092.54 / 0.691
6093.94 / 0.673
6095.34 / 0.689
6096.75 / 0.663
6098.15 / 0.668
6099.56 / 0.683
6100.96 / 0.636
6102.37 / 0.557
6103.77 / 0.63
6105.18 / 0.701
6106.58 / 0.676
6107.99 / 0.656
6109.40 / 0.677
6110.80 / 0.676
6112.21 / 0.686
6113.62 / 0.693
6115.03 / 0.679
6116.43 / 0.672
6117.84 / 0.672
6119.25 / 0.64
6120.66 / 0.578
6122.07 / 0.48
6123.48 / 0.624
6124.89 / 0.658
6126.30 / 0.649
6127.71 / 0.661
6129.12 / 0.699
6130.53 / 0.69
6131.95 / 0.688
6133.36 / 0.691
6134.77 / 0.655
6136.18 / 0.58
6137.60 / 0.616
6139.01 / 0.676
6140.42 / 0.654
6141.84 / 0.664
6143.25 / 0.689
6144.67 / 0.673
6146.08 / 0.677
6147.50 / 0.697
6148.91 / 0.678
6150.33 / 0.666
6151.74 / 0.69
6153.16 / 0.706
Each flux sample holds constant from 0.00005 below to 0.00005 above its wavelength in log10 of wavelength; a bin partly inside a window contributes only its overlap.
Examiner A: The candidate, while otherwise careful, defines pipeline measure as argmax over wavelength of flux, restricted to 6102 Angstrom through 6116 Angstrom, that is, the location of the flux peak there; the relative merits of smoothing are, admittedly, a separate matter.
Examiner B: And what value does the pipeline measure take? 6105.18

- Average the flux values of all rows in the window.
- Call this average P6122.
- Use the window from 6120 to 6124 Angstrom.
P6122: 0.56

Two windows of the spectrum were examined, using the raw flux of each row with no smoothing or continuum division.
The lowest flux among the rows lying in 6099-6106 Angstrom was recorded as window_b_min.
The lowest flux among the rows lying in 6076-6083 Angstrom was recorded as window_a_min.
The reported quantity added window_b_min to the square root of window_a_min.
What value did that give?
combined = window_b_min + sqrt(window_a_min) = 1.376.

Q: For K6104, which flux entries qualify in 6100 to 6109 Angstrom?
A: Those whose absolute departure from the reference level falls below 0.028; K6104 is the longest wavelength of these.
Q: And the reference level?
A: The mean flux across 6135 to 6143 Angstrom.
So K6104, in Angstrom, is 6107.99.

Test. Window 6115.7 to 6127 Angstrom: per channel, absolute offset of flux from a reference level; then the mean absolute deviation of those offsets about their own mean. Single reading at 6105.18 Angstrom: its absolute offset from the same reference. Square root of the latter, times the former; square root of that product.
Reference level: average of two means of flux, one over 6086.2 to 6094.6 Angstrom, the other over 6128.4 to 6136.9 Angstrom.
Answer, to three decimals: 0.089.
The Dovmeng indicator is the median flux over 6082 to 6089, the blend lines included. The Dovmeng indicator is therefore 0.682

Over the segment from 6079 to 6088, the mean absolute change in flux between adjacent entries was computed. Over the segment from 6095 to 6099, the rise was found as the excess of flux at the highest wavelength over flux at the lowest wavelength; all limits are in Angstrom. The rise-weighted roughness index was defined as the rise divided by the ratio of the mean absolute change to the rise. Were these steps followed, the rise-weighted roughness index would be 0.03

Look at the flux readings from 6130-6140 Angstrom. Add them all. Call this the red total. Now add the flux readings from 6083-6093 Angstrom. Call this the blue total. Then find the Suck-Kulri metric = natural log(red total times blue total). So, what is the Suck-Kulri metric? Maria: 3.08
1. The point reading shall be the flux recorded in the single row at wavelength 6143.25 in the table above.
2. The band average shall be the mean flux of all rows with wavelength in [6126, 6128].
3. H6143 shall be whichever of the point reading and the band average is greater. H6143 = 0.689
